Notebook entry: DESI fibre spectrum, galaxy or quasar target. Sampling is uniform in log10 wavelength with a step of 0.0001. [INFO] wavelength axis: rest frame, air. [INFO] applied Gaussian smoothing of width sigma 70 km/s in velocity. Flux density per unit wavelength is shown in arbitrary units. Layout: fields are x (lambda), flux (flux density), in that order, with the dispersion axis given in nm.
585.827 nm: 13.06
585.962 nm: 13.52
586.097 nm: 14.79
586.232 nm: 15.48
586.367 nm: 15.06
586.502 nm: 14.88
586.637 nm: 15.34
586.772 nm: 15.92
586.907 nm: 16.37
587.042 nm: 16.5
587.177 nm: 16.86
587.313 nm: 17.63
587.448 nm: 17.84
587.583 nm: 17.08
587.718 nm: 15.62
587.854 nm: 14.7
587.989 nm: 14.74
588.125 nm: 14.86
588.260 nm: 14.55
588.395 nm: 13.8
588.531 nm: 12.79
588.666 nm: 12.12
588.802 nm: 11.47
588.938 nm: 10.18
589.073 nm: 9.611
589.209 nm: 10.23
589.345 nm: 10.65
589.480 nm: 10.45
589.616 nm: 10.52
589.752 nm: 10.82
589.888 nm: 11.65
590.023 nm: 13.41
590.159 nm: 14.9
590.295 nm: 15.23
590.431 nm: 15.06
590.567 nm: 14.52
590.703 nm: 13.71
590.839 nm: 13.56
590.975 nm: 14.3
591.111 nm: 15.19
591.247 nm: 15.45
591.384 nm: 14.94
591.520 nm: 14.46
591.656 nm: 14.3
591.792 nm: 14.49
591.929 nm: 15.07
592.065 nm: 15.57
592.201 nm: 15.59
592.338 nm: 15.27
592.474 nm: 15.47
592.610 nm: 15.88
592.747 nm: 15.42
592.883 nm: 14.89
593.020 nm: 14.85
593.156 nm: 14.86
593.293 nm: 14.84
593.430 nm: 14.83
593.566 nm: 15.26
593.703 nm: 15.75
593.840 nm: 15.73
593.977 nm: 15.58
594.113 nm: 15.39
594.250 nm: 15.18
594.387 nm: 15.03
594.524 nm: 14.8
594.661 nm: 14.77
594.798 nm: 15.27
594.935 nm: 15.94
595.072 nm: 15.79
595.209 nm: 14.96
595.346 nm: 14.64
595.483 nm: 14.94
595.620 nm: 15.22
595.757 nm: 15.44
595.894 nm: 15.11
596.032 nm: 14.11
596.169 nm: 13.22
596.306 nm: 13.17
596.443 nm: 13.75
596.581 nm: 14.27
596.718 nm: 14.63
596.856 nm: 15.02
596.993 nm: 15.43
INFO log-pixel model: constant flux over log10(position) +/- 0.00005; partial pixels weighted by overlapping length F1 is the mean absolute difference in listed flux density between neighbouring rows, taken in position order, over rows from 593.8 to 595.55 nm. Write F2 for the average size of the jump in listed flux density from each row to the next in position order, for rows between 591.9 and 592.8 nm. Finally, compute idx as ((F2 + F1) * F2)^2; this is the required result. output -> 0.04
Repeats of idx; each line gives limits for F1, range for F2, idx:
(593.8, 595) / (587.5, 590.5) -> 0.38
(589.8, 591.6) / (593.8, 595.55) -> 0.09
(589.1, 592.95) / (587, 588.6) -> 0.45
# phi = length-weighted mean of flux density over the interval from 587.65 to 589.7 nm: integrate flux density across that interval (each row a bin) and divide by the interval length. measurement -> 12.4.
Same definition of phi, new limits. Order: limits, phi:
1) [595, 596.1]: 15.0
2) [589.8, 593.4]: 14.7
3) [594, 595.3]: 15.2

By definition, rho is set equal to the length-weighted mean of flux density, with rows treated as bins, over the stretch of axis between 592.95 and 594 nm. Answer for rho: 15.2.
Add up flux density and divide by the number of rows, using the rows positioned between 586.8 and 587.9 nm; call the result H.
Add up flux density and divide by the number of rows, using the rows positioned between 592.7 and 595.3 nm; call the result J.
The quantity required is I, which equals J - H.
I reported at -1.4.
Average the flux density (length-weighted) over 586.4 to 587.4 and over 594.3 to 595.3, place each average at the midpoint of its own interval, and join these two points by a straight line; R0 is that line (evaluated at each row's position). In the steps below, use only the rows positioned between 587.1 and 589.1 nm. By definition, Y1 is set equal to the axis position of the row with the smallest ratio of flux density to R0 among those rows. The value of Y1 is 589.073 nm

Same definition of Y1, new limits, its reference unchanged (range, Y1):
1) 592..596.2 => 596.169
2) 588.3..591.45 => 589.073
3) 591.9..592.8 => 591.929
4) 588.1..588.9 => 588.802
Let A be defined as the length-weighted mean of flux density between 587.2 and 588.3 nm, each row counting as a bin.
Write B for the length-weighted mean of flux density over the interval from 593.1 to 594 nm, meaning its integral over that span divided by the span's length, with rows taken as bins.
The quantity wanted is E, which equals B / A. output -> 0.96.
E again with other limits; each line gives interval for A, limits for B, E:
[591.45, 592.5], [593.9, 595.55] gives 1.01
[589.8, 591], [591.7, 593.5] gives 1.08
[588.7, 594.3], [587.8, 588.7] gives 1.00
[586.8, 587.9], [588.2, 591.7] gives 0.78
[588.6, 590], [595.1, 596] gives 1.39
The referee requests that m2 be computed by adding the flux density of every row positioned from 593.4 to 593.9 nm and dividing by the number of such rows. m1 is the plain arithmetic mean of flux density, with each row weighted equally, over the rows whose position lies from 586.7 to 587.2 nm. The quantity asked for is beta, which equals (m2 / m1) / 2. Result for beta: 0.469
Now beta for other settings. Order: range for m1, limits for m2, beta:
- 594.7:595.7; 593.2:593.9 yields 0.501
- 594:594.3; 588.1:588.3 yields 0.481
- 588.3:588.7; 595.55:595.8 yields 0.594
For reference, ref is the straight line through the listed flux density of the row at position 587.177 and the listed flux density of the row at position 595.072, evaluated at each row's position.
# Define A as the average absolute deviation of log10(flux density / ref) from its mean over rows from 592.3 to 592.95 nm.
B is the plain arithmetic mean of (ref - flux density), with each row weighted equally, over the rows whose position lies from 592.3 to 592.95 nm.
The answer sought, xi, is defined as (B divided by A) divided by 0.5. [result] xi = 213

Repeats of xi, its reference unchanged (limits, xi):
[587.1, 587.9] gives 15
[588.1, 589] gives 168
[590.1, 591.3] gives 207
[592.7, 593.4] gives 462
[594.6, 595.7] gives 115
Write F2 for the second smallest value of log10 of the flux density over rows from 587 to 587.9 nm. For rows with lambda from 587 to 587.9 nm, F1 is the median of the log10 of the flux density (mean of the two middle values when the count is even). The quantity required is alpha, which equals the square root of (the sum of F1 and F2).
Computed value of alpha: 1.56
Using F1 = 1.227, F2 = 1.19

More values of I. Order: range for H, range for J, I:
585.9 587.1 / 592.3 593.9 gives -0.1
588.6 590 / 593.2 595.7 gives 4.4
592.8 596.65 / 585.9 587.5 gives 0.9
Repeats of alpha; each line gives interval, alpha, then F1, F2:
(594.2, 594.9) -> 1.53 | 1.177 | 1.17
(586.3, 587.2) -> 1.54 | 1.202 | 1.18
